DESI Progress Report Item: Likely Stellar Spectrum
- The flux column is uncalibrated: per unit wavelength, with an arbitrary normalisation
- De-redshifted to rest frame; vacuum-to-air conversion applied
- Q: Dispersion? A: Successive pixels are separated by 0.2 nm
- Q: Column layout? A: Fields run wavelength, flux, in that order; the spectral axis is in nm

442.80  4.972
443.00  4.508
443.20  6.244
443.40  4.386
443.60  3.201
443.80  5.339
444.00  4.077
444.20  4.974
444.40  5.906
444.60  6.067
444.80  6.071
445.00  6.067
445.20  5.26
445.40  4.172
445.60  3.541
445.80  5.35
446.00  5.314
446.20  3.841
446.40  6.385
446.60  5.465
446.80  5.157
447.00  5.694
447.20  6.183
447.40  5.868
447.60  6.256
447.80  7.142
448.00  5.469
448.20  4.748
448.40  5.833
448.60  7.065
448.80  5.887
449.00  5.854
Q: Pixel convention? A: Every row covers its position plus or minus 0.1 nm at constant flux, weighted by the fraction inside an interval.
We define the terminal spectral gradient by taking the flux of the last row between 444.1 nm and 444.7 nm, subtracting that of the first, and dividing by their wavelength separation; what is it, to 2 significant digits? 2.7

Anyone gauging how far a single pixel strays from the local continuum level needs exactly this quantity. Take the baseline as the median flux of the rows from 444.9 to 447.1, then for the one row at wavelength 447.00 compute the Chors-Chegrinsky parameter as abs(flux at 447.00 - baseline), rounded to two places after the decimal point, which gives 0.38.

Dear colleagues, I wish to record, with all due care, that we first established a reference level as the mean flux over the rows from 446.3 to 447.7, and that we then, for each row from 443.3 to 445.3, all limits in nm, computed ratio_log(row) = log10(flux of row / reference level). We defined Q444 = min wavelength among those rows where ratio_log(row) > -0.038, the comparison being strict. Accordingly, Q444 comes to 444.40 nm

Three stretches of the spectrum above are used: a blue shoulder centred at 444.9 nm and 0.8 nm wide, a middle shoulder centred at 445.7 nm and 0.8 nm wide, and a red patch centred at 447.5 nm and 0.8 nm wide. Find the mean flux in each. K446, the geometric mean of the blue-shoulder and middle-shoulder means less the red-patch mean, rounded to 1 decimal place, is -1.2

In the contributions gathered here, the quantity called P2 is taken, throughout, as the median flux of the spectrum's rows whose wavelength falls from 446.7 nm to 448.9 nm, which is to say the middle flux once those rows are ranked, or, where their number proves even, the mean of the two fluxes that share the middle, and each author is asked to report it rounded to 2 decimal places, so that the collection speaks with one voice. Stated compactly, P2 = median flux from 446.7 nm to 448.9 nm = 5.87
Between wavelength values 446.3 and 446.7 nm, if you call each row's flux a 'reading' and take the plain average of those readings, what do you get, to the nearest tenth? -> 5.9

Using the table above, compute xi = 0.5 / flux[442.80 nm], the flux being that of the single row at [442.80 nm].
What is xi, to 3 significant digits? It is 0.101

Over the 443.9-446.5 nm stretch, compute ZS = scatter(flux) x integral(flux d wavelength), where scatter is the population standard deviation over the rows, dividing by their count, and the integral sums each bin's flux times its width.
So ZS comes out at 12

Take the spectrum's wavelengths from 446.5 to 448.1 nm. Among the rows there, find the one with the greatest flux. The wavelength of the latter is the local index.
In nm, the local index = 447.80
